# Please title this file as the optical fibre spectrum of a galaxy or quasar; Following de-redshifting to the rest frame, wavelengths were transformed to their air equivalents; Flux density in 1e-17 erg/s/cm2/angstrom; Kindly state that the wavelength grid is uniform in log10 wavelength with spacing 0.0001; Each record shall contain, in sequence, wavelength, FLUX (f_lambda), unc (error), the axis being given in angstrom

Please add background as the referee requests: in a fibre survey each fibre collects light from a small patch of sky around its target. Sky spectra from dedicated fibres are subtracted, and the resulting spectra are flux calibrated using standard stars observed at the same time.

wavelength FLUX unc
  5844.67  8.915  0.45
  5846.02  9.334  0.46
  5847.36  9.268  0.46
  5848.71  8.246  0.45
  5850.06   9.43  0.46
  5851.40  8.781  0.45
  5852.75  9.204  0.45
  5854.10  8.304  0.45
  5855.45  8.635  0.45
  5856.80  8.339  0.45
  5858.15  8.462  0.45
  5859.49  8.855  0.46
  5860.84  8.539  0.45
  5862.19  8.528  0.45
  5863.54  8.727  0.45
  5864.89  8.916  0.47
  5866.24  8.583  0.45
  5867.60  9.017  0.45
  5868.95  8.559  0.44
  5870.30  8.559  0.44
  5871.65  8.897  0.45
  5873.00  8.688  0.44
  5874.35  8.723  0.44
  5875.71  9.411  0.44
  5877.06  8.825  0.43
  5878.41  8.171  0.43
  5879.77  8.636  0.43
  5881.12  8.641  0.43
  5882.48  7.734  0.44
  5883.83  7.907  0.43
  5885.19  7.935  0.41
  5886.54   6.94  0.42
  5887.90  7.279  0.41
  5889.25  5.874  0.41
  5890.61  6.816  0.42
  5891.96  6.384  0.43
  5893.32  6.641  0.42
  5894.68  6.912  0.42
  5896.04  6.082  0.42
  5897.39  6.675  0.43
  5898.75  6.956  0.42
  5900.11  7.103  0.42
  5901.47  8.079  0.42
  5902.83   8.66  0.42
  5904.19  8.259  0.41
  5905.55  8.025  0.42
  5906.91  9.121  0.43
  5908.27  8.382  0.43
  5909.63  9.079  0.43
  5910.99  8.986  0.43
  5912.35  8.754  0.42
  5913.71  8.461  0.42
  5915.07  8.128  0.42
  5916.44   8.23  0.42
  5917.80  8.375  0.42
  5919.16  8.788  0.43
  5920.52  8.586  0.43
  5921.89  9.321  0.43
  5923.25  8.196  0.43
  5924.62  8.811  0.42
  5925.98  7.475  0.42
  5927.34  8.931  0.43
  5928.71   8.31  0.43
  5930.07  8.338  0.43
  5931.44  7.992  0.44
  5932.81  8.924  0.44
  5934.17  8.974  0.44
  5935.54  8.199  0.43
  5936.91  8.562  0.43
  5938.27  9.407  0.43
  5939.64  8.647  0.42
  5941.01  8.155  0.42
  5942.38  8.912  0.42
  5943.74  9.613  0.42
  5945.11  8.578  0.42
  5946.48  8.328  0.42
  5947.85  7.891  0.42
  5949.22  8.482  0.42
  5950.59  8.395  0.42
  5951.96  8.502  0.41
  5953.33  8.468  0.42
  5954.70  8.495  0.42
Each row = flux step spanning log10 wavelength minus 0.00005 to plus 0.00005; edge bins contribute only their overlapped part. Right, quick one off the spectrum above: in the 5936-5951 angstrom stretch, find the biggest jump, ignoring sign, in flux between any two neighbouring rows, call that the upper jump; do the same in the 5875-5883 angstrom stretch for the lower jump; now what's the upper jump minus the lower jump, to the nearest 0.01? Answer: 0.13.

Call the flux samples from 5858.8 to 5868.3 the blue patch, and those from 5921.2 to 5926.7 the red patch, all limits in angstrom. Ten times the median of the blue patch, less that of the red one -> 78.8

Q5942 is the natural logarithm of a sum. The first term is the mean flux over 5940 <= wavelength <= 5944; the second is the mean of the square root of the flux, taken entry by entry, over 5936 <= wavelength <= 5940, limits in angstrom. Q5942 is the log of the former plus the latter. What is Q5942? 2.47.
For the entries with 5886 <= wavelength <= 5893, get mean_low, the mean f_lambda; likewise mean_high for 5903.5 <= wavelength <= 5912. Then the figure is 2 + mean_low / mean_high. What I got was 2.77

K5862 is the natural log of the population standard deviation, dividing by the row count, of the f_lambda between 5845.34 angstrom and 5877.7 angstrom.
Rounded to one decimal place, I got -1.1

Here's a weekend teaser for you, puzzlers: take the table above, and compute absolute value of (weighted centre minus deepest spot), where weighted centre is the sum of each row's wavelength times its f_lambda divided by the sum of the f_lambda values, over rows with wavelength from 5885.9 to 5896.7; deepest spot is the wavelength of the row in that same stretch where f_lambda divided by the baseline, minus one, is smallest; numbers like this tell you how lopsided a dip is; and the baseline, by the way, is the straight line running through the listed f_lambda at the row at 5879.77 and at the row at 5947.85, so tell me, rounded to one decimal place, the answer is 2.0 angstrom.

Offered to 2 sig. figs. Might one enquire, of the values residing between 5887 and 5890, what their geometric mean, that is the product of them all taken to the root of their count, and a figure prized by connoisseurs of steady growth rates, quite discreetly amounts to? 6.5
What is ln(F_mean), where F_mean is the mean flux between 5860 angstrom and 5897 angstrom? 2.08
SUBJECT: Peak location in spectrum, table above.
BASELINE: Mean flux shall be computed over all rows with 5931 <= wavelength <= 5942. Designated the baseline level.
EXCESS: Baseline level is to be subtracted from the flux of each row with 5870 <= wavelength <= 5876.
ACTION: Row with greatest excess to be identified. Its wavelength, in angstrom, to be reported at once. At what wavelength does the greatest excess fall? 5875.71 angstrom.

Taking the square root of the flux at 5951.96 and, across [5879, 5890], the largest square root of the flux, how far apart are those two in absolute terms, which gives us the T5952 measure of 0.02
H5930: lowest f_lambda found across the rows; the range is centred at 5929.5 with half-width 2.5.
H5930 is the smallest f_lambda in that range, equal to 7.992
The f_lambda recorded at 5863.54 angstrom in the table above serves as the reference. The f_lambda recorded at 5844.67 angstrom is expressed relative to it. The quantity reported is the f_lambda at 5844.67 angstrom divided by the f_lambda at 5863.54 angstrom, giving 1.02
